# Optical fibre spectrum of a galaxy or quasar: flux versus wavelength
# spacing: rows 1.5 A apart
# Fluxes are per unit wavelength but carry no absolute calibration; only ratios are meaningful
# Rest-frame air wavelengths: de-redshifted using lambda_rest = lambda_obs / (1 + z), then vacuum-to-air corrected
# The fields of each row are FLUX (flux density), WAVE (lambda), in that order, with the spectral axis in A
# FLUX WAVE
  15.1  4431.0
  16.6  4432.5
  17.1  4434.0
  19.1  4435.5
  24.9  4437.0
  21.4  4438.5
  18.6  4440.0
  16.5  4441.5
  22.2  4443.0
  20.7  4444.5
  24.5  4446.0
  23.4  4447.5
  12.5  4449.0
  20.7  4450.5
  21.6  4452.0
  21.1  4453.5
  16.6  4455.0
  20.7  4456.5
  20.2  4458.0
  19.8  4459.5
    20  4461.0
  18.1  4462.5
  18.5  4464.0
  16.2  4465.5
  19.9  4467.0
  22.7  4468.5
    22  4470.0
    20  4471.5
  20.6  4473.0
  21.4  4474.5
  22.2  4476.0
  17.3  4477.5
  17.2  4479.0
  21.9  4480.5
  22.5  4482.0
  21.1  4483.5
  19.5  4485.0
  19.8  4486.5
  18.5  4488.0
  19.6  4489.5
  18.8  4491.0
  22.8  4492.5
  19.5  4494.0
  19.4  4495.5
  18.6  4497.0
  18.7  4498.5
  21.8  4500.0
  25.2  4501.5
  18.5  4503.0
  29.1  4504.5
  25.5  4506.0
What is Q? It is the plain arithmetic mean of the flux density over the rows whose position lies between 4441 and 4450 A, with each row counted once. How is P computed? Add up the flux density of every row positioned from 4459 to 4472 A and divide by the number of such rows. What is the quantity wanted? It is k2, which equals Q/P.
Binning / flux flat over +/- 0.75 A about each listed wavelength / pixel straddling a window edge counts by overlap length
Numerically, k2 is 1.01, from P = 19.7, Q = 19.97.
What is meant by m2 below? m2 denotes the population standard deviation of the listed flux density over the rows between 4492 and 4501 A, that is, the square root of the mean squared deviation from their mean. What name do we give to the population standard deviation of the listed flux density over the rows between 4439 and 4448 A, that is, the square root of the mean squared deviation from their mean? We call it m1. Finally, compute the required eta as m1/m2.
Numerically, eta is 1.7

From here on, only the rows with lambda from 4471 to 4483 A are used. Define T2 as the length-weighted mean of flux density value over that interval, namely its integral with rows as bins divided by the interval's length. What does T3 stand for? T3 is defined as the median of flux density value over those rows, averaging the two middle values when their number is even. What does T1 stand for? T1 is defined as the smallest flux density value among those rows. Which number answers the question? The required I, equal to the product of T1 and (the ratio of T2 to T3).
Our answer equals 16.7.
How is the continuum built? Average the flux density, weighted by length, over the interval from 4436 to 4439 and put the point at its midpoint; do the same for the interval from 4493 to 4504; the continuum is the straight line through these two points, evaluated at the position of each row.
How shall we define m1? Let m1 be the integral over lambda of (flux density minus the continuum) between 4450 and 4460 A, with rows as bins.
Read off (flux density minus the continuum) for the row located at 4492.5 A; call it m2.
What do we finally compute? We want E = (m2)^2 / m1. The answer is -0.2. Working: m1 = -22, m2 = 2.1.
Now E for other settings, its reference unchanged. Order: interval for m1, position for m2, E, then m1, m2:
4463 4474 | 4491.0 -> -0.2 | -19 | -2.0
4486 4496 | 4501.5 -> -2.3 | -10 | 4.8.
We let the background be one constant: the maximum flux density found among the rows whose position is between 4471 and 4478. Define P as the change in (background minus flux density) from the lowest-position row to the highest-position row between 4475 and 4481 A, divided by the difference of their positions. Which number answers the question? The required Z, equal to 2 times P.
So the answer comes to 0.1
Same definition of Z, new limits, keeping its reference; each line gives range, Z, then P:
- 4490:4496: -0.3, -0.1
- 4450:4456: 1.8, 0.9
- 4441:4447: -3.6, -1.8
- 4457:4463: 0.9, 0.5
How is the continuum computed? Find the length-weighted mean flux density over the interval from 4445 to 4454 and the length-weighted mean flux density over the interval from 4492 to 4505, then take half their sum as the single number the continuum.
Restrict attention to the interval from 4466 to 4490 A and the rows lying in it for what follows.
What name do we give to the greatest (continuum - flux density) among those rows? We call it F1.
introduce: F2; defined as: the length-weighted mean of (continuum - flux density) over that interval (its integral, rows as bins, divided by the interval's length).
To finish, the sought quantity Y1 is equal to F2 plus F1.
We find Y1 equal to 4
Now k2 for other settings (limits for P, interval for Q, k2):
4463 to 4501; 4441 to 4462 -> 1.00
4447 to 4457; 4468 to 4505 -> 1.06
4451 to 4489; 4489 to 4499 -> 0.98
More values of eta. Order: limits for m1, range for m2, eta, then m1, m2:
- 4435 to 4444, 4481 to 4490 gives 2.1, 2.7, 1.3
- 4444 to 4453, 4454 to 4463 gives 2.7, 3.9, 1.4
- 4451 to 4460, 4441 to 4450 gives 0.4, 1.6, 4.2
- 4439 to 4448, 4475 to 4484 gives 1.2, 2.8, 2.2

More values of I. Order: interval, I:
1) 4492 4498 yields 19.0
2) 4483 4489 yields 18.5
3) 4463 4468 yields 16.1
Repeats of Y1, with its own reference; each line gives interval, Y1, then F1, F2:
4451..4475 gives 6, 4.8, 1.0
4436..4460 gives 9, 8.5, 0.7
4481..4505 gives 3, 2.5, 0.2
